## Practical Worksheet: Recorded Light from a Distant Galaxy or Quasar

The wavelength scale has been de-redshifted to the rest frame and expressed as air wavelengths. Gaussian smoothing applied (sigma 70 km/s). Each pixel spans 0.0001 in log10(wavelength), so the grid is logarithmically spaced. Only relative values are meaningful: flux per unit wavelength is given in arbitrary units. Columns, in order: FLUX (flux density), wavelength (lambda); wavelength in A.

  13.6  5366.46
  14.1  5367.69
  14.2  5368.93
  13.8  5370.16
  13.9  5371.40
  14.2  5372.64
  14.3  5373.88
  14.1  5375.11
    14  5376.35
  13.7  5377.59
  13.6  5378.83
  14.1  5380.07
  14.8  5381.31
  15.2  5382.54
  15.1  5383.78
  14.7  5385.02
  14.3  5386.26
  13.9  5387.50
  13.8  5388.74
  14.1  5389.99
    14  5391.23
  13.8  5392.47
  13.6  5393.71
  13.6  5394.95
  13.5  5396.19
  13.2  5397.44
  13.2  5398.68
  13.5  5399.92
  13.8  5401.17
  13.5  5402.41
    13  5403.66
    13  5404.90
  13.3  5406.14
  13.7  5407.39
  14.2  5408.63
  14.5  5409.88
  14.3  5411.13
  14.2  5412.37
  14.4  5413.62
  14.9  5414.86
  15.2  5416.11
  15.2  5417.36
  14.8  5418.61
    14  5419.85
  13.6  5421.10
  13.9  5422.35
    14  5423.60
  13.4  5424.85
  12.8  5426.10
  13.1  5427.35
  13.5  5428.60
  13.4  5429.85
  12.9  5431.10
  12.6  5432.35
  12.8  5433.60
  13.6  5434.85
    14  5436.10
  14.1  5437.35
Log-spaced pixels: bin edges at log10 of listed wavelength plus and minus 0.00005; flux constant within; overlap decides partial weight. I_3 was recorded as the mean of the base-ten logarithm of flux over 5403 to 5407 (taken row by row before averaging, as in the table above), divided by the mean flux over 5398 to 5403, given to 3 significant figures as 0.0828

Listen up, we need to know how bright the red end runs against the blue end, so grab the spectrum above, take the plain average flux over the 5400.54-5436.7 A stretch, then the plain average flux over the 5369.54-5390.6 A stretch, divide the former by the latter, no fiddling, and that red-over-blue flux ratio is 0.970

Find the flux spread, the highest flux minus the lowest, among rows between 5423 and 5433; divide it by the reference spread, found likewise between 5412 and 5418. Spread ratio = 1.4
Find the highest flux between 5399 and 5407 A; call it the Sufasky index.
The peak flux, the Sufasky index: 13.8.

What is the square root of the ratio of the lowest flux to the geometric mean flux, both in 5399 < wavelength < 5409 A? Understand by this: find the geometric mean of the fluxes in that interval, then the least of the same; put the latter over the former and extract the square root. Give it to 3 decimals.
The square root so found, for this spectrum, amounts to 0.982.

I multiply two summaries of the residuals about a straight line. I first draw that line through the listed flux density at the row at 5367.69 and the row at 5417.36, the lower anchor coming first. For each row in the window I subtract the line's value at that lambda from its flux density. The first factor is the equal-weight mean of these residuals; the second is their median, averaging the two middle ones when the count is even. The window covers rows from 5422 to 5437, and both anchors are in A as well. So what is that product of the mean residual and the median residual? 4.3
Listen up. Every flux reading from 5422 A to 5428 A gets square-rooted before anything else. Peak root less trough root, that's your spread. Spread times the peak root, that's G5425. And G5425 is 0.61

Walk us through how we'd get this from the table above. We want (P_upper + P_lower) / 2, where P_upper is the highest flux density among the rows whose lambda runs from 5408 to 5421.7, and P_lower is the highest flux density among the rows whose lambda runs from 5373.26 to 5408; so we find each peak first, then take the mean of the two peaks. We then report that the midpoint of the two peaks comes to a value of 15.2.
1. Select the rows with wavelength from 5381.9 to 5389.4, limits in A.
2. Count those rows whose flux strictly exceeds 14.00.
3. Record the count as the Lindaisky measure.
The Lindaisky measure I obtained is 4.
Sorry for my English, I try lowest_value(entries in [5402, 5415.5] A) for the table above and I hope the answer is 13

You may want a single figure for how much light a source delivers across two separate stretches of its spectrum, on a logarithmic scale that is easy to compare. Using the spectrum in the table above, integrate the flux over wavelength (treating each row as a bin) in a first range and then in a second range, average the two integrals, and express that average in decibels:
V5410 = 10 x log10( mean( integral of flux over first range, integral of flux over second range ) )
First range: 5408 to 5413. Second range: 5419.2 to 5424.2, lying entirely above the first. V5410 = 18.5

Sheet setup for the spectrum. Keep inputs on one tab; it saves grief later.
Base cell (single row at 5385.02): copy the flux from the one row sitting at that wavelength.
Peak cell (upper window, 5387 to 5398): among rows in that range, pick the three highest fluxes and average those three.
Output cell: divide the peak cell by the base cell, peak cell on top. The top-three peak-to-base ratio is 0.95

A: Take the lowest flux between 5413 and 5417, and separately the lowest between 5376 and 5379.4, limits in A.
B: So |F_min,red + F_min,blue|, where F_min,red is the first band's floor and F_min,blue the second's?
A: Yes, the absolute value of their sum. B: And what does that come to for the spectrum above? 28.0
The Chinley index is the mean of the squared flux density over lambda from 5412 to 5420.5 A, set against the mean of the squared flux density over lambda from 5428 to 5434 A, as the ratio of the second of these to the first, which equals 0.79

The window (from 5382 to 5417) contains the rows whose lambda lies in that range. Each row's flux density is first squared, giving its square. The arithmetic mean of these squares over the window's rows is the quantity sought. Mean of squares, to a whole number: 196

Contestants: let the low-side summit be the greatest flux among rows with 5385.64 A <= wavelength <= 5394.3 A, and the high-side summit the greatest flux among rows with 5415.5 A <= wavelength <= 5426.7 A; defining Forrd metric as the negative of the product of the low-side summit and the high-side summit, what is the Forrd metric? -217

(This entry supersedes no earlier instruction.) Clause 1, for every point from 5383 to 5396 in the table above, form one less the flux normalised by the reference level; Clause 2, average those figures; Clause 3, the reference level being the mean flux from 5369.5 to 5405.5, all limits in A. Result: -0.013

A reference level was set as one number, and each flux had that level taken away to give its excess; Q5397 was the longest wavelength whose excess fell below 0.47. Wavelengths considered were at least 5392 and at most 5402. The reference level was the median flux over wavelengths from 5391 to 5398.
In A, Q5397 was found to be 5401.17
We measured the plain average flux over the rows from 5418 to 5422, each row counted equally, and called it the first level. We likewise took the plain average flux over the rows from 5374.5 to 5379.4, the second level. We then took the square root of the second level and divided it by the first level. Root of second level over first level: 0.263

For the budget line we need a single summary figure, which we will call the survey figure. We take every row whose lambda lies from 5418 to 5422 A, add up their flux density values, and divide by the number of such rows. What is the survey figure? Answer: 14.13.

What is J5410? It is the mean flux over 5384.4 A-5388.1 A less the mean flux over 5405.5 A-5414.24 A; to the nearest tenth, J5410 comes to 0.2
